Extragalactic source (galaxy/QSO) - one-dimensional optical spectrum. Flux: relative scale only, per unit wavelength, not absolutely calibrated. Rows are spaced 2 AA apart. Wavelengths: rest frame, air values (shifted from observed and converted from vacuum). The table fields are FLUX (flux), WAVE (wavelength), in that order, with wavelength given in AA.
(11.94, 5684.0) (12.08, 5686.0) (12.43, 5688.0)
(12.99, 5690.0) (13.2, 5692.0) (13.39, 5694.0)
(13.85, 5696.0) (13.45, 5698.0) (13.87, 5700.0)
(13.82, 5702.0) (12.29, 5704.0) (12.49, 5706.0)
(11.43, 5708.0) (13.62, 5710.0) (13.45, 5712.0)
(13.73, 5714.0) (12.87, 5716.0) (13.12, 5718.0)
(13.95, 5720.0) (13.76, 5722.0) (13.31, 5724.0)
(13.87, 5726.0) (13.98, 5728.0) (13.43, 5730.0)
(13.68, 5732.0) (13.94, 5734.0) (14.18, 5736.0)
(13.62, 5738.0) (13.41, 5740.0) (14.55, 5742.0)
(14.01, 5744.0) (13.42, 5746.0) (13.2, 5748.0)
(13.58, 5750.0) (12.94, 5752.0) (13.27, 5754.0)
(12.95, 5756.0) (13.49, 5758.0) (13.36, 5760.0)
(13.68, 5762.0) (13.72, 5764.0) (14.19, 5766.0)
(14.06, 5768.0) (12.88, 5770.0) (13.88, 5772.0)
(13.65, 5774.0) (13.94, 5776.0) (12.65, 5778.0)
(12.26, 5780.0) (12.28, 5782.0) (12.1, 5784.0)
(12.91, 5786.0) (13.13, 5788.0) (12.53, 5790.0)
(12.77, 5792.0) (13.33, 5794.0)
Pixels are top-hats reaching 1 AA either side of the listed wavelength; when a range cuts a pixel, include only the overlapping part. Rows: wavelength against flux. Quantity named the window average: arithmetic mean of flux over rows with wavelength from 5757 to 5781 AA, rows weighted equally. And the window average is 13.5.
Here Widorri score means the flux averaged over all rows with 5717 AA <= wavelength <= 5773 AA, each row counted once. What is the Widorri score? 13.6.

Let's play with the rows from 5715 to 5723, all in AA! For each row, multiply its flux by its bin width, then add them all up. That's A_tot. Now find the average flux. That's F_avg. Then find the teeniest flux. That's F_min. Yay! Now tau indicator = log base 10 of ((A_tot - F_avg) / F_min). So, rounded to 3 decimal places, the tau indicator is 0.863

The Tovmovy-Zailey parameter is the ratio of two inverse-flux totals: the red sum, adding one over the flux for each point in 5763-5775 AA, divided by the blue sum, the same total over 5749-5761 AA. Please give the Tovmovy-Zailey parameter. 0.967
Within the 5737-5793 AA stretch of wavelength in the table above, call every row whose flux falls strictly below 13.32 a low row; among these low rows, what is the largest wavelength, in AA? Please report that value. 5792.0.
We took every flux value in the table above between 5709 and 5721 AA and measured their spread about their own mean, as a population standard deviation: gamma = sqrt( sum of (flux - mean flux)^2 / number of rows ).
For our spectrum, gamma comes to 0.37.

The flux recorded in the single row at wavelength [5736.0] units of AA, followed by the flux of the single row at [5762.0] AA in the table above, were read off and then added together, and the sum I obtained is 27.9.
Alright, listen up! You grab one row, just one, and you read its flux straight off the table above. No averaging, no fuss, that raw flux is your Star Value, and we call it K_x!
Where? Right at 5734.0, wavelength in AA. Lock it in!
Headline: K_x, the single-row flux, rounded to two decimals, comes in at 13.94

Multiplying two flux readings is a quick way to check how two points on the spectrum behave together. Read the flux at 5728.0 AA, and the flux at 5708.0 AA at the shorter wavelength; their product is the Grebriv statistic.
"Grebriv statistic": 160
